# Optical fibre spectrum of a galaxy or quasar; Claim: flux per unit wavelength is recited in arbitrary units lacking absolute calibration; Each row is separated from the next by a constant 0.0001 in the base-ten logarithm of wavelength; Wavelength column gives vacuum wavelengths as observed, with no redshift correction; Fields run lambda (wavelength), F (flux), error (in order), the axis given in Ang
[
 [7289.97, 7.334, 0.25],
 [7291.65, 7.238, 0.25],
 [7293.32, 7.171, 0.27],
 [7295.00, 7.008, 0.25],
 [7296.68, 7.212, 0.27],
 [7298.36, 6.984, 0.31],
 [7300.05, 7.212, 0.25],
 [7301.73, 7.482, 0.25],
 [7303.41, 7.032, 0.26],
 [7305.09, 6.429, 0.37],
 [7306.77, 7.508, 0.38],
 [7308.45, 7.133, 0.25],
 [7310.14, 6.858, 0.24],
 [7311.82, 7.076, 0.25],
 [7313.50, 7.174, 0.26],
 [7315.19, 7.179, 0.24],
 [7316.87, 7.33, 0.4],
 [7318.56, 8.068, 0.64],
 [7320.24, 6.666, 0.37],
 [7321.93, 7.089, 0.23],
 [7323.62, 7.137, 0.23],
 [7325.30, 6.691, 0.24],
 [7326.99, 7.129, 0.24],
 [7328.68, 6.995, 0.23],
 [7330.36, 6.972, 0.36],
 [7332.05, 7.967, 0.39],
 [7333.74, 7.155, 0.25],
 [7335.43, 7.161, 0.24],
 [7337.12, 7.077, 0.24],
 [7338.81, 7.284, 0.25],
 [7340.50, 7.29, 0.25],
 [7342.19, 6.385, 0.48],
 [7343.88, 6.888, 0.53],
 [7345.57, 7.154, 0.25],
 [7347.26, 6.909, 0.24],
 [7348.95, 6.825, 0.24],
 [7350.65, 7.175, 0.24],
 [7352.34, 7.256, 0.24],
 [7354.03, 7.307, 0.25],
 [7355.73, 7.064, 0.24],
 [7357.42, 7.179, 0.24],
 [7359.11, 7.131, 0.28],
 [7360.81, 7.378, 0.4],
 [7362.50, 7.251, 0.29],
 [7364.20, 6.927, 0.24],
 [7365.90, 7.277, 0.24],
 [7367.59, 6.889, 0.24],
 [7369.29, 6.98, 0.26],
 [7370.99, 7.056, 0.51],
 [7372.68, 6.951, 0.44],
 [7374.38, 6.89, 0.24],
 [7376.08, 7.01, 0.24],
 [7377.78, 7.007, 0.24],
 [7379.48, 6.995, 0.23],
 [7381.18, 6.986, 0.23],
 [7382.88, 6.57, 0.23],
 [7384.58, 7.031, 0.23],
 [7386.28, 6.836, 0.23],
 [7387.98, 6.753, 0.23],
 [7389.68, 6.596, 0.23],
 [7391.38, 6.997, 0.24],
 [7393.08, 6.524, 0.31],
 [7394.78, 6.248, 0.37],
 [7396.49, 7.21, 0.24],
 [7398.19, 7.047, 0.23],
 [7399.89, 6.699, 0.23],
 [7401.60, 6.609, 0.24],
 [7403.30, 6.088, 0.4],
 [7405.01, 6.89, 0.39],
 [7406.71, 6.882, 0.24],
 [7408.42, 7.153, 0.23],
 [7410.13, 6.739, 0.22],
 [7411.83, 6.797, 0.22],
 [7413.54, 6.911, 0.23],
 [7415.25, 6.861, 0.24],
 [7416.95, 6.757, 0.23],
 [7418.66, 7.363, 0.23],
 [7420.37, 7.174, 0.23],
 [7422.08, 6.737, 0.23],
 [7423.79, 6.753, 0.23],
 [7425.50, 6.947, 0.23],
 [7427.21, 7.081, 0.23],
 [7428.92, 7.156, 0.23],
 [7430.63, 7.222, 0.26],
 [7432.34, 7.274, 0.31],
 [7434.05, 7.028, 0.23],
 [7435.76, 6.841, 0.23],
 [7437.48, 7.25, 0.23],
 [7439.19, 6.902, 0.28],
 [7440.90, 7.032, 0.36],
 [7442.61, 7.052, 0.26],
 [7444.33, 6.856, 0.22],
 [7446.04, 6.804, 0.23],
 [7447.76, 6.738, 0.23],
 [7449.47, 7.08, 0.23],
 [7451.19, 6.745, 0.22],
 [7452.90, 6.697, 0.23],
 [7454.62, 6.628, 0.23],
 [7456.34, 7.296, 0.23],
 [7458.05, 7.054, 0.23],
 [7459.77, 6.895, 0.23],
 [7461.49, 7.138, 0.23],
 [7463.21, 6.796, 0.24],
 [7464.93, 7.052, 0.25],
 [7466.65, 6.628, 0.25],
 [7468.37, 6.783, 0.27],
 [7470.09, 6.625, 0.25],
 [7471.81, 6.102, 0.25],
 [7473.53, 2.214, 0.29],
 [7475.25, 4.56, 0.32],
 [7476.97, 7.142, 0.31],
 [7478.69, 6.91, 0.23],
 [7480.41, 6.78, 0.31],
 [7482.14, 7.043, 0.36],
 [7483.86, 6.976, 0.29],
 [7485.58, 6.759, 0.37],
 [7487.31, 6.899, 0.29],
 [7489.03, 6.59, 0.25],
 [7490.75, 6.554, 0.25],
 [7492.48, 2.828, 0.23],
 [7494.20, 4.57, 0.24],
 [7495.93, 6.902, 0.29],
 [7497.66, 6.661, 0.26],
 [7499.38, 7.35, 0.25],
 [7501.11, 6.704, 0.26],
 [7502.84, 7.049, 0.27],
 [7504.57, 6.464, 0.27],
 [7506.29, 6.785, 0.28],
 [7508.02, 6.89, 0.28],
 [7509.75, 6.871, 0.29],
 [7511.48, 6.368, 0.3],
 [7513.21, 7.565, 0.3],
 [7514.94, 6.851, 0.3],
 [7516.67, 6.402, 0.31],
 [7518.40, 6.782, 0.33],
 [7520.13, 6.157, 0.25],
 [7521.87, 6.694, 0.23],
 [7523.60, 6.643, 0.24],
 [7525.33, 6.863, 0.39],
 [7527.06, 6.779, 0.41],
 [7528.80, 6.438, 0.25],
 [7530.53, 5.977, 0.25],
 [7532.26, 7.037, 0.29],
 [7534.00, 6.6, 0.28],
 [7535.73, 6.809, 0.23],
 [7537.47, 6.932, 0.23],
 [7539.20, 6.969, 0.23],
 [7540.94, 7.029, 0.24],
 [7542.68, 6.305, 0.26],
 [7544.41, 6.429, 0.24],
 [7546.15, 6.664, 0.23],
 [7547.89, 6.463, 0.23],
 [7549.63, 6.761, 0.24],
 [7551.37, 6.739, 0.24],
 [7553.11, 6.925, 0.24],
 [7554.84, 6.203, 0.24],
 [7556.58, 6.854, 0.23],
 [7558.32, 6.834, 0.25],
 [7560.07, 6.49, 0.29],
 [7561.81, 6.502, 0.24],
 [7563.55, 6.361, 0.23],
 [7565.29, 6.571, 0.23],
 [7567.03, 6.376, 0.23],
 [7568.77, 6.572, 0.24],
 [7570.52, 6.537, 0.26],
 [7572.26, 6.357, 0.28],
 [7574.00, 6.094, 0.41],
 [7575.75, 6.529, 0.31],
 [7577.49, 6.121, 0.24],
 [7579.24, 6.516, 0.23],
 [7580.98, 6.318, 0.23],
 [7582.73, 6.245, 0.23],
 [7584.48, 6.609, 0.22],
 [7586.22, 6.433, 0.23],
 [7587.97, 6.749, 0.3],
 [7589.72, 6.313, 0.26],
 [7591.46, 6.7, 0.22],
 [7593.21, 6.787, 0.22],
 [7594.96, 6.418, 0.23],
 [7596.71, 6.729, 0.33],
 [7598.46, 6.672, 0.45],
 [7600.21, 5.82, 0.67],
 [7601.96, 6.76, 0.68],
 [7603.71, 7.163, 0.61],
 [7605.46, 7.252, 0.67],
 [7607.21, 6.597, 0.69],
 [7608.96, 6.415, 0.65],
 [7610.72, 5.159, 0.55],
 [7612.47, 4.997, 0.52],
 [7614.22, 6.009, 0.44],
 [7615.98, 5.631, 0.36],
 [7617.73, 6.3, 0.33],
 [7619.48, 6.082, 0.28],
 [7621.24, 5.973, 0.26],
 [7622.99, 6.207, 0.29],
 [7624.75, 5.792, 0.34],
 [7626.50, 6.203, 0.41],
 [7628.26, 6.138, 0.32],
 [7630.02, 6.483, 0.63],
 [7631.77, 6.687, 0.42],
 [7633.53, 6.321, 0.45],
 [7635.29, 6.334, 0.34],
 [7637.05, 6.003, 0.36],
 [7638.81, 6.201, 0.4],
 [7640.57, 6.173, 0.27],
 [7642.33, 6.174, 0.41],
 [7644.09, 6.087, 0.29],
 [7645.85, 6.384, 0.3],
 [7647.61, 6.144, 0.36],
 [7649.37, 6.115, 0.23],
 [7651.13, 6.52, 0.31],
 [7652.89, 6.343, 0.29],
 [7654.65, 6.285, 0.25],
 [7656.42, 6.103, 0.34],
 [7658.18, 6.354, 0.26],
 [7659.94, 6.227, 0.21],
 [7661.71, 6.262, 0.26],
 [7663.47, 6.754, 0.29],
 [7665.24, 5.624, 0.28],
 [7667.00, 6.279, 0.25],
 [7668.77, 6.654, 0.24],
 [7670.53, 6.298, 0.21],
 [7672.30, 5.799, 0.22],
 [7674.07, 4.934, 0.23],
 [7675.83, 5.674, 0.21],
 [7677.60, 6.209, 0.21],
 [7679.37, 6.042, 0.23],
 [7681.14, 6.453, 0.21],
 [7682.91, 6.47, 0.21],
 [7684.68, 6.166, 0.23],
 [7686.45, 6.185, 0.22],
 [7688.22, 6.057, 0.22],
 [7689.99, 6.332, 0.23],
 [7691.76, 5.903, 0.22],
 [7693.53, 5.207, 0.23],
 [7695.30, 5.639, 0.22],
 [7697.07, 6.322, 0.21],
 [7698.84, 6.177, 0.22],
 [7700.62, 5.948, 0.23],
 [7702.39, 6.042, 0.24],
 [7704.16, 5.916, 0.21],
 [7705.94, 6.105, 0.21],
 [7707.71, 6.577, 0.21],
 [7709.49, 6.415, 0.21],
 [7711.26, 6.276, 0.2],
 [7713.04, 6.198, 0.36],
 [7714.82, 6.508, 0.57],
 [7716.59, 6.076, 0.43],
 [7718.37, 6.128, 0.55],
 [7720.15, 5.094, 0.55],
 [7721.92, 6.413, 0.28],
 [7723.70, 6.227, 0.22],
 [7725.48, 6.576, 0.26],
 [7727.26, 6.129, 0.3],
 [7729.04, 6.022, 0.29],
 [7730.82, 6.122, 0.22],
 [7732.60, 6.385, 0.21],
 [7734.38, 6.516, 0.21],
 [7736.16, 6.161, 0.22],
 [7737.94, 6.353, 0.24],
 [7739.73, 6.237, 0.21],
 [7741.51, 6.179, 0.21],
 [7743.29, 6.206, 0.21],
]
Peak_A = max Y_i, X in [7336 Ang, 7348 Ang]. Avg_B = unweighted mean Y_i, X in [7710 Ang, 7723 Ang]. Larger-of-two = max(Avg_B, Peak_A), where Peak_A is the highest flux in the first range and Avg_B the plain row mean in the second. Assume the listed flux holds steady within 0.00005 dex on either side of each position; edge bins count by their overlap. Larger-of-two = 7.3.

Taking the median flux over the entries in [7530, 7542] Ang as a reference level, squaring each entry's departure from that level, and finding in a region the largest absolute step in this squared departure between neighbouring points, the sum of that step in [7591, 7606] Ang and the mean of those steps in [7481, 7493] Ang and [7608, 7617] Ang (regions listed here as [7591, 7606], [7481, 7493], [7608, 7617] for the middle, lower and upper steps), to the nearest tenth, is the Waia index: 11.0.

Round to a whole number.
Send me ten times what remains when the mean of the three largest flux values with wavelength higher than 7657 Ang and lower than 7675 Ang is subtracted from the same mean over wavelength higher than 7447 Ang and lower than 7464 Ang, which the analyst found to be 6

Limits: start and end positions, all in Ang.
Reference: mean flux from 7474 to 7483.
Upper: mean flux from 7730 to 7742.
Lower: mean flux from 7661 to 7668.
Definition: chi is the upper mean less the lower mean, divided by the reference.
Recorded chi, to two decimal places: 0.01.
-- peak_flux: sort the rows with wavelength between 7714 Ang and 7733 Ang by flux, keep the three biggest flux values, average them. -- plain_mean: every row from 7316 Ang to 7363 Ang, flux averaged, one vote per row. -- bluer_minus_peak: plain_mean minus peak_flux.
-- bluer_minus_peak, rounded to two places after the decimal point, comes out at 0.64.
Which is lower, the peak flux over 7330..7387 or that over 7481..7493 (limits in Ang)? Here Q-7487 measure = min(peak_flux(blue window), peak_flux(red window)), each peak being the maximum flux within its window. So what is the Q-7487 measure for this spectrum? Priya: 7.04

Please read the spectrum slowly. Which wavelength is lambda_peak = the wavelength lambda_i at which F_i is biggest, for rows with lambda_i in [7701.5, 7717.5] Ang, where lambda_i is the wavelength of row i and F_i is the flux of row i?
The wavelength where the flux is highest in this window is 7707.71 Ang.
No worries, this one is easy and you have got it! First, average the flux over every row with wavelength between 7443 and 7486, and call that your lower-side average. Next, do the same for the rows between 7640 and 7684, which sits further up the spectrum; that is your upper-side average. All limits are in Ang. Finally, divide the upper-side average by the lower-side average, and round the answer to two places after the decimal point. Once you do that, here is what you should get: 0.94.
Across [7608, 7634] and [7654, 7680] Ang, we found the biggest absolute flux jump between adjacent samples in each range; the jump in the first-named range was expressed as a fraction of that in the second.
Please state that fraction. 1.11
